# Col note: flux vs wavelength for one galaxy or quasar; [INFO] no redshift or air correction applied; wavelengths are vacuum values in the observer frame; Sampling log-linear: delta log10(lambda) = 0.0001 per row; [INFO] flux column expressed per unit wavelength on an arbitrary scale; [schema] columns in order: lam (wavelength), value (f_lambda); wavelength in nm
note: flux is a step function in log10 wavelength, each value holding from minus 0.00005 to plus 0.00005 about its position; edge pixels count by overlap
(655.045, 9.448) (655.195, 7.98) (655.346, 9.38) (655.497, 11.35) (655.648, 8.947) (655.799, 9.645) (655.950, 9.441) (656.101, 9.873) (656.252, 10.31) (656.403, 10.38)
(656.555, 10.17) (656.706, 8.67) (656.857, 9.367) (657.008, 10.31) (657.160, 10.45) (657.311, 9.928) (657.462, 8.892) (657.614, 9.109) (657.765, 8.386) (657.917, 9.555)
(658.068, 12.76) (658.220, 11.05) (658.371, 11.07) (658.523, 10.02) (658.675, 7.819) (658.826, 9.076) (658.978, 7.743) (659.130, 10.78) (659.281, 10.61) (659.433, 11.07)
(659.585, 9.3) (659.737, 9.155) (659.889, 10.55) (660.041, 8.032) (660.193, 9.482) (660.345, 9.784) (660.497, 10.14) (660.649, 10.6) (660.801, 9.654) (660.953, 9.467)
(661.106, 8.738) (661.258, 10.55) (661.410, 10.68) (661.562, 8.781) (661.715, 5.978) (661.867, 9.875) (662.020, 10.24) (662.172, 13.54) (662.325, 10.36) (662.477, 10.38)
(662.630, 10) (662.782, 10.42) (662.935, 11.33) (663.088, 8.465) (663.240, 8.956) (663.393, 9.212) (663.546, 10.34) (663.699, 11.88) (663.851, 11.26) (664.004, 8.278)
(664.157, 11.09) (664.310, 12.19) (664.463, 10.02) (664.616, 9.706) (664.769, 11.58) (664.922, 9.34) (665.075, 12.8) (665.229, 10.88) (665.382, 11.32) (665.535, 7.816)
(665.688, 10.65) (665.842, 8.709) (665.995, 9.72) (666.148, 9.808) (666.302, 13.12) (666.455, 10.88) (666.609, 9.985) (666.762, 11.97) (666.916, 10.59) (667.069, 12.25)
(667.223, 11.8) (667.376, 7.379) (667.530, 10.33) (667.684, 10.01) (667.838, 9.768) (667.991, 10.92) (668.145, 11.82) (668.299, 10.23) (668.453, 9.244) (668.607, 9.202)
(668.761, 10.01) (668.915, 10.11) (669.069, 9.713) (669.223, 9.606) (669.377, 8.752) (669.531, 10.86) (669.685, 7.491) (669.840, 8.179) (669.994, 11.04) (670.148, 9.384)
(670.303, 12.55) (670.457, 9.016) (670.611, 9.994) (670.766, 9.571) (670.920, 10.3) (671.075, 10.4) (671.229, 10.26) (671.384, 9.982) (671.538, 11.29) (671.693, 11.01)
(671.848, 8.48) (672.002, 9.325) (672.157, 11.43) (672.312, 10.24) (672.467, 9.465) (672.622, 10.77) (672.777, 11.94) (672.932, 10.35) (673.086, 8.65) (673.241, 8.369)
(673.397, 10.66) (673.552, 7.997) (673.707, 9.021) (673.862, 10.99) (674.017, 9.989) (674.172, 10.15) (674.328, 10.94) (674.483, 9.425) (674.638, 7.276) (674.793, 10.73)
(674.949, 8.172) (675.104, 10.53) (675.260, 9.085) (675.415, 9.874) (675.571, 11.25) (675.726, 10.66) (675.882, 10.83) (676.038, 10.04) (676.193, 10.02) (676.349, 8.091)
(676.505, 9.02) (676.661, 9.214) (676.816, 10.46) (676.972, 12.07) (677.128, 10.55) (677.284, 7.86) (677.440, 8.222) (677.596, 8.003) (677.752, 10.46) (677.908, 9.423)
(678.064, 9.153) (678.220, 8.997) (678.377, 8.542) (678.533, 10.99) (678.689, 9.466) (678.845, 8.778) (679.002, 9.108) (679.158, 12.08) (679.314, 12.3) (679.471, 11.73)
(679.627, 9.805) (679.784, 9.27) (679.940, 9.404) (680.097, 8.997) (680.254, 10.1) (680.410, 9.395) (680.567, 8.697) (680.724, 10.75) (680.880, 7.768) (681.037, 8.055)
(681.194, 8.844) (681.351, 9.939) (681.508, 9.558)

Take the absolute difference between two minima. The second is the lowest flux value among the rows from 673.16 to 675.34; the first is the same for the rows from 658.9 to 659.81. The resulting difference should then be 0.47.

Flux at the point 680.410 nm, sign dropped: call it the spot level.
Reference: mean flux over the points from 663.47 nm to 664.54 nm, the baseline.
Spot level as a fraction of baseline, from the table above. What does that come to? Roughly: 0.88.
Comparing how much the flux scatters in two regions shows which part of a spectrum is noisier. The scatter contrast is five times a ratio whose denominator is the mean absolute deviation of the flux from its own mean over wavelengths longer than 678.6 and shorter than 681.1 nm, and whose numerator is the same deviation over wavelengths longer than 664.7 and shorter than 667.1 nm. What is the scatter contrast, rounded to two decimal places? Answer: 5.43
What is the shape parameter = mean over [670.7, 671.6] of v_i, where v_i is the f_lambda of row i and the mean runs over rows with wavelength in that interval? 10.3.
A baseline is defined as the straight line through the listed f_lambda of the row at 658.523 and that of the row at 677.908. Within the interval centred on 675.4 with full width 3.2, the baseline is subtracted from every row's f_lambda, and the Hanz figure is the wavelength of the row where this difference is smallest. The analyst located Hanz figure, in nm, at 674.638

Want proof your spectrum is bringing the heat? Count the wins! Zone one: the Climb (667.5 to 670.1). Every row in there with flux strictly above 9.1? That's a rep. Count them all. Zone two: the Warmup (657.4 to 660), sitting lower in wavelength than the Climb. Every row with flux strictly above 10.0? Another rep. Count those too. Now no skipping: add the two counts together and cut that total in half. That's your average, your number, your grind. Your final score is 11.0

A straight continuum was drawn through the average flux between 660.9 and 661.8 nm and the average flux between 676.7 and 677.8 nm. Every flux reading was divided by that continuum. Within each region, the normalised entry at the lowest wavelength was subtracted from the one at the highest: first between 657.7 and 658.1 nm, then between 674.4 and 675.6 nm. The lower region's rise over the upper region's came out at 2.6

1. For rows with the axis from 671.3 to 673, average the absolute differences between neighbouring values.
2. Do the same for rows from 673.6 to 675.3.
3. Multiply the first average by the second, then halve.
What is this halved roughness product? 1.1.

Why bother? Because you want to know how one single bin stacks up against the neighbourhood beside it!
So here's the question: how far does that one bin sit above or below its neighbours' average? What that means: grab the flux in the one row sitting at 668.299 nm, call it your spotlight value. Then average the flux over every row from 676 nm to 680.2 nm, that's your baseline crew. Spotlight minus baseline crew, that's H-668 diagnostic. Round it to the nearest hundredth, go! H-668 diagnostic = 0.52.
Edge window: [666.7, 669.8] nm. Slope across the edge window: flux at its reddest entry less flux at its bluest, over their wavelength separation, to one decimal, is -1.5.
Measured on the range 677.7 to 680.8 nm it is 0.1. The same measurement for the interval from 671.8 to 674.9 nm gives 0.8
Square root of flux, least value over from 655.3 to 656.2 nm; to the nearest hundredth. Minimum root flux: 2.99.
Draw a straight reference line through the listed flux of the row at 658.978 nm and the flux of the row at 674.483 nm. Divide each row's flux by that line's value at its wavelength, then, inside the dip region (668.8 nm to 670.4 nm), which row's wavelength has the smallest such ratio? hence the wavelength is 669.685 nm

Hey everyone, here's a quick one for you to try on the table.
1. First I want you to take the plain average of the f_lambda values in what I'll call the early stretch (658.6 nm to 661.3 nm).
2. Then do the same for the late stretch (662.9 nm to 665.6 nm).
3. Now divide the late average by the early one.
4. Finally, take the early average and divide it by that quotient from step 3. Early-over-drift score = 8.9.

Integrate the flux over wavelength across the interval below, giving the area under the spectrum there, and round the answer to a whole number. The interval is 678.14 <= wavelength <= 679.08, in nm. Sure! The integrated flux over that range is 9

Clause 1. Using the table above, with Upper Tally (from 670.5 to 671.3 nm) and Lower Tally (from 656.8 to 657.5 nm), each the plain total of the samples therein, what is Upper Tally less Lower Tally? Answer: 1.6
